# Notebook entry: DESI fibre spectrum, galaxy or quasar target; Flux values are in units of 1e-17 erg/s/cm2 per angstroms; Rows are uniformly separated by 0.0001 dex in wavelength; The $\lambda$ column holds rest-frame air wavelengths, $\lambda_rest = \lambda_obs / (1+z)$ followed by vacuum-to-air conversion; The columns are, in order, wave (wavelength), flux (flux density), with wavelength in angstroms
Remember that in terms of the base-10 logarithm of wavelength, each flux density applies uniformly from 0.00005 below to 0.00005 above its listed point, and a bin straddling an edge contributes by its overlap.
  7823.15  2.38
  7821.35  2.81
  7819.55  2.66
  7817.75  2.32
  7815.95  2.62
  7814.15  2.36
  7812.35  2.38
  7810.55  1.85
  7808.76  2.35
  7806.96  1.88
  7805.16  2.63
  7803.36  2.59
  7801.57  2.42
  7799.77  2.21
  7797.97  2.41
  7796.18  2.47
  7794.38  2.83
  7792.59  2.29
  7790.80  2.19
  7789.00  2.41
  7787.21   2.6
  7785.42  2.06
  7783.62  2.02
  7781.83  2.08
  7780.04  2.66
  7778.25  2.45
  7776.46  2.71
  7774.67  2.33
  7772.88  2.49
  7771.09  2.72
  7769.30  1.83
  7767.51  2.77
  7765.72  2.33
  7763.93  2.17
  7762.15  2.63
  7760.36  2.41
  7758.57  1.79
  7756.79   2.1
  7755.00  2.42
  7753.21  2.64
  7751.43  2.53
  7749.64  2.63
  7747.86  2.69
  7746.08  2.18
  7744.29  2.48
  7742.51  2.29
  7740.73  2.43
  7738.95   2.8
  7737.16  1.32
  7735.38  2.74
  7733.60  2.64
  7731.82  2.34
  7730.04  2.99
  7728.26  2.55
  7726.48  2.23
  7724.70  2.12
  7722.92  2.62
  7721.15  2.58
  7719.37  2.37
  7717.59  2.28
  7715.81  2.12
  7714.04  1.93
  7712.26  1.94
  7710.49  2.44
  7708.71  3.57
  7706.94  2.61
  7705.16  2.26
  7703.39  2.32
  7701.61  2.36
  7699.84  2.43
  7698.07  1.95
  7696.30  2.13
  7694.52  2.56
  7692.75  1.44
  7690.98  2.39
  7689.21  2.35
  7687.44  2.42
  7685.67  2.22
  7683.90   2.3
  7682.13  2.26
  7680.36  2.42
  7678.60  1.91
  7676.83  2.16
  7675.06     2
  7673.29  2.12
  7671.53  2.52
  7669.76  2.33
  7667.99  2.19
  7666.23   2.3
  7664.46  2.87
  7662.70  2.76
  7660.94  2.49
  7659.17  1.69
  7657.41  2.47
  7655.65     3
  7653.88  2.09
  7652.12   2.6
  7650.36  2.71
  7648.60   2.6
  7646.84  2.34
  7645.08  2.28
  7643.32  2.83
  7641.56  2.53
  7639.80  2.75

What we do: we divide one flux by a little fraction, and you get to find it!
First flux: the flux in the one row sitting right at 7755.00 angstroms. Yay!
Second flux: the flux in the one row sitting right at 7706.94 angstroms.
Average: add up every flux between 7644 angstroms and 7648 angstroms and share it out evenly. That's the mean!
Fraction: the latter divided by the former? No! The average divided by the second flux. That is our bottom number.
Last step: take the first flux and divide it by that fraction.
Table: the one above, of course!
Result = 2.7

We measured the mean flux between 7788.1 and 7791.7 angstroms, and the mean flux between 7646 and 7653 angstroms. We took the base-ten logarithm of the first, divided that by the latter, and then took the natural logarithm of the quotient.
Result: -1.96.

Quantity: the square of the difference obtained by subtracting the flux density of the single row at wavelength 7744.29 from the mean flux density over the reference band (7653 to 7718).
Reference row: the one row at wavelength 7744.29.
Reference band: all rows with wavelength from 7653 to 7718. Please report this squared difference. 0.028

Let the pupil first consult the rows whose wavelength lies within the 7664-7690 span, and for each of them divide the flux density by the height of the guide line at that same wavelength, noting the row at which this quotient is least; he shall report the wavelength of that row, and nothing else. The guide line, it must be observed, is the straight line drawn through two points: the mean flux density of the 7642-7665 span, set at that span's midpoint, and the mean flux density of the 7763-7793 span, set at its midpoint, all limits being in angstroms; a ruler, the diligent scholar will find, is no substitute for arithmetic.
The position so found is 7678.60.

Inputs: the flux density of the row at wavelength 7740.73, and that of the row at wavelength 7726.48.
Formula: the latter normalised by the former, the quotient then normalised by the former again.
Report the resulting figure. 0.38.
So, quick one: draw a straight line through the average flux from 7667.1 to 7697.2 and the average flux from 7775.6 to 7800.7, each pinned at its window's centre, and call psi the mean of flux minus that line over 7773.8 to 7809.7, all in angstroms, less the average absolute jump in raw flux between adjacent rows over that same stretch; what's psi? -0.294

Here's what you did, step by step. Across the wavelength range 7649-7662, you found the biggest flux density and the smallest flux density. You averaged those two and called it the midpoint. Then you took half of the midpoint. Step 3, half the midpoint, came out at 1.17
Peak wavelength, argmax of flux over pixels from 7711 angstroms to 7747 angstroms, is 7730.04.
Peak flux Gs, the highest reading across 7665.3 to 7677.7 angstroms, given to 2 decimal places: 2.52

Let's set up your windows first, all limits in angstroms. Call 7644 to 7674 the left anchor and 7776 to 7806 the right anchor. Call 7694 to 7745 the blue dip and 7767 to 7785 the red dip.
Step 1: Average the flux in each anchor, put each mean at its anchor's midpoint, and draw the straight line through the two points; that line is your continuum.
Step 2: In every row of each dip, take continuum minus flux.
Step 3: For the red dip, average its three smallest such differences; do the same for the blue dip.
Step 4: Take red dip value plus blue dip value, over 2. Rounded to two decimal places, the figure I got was -0.51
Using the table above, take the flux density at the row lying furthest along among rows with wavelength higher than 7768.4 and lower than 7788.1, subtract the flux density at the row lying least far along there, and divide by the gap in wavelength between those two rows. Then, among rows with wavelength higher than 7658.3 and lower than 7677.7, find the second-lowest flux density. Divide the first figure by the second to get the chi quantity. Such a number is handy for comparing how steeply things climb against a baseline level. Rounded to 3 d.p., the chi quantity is 0.021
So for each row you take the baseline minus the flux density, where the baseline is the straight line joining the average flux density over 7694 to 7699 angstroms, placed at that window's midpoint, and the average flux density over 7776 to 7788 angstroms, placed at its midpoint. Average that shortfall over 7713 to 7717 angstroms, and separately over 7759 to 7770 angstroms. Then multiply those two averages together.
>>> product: -0.004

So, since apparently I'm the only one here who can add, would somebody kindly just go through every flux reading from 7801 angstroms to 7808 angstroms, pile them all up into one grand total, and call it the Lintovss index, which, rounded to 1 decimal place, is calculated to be 9.5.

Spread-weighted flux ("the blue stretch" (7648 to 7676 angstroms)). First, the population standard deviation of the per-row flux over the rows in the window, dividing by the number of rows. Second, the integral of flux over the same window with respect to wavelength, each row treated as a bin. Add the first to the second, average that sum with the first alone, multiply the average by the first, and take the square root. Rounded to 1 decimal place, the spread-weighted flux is 3.4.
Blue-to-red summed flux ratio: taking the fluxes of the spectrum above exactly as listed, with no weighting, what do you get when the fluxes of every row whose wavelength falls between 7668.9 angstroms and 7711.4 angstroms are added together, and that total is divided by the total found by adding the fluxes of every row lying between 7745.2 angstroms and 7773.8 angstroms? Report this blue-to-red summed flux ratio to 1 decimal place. 1.4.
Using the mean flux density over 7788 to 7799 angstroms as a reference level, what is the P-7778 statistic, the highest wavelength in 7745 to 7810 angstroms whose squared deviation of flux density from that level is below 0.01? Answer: 7808.76 angstroms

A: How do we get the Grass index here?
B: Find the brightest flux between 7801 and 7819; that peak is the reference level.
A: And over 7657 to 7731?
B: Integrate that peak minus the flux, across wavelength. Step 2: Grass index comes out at 22.1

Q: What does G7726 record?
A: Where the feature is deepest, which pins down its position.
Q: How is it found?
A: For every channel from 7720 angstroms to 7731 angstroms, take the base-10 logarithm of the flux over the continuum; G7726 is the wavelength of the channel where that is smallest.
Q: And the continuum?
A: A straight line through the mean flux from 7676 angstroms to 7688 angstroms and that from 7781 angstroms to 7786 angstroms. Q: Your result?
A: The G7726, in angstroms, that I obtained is 7724.70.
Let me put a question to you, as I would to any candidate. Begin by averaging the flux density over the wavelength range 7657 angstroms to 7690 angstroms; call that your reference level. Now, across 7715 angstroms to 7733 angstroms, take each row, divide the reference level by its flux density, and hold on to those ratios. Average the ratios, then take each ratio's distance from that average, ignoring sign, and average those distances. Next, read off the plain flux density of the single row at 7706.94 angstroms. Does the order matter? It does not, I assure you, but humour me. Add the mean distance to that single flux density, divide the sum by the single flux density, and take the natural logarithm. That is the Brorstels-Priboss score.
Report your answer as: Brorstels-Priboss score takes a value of 0.0303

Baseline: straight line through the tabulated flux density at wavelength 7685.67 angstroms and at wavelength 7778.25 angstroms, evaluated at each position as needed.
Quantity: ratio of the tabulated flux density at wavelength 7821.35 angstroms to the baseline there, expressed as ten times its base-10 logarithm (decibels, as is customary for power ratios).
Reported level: 0.4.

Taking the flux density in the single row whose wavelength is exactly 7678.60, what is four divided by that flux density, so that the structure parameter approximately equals 2.09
